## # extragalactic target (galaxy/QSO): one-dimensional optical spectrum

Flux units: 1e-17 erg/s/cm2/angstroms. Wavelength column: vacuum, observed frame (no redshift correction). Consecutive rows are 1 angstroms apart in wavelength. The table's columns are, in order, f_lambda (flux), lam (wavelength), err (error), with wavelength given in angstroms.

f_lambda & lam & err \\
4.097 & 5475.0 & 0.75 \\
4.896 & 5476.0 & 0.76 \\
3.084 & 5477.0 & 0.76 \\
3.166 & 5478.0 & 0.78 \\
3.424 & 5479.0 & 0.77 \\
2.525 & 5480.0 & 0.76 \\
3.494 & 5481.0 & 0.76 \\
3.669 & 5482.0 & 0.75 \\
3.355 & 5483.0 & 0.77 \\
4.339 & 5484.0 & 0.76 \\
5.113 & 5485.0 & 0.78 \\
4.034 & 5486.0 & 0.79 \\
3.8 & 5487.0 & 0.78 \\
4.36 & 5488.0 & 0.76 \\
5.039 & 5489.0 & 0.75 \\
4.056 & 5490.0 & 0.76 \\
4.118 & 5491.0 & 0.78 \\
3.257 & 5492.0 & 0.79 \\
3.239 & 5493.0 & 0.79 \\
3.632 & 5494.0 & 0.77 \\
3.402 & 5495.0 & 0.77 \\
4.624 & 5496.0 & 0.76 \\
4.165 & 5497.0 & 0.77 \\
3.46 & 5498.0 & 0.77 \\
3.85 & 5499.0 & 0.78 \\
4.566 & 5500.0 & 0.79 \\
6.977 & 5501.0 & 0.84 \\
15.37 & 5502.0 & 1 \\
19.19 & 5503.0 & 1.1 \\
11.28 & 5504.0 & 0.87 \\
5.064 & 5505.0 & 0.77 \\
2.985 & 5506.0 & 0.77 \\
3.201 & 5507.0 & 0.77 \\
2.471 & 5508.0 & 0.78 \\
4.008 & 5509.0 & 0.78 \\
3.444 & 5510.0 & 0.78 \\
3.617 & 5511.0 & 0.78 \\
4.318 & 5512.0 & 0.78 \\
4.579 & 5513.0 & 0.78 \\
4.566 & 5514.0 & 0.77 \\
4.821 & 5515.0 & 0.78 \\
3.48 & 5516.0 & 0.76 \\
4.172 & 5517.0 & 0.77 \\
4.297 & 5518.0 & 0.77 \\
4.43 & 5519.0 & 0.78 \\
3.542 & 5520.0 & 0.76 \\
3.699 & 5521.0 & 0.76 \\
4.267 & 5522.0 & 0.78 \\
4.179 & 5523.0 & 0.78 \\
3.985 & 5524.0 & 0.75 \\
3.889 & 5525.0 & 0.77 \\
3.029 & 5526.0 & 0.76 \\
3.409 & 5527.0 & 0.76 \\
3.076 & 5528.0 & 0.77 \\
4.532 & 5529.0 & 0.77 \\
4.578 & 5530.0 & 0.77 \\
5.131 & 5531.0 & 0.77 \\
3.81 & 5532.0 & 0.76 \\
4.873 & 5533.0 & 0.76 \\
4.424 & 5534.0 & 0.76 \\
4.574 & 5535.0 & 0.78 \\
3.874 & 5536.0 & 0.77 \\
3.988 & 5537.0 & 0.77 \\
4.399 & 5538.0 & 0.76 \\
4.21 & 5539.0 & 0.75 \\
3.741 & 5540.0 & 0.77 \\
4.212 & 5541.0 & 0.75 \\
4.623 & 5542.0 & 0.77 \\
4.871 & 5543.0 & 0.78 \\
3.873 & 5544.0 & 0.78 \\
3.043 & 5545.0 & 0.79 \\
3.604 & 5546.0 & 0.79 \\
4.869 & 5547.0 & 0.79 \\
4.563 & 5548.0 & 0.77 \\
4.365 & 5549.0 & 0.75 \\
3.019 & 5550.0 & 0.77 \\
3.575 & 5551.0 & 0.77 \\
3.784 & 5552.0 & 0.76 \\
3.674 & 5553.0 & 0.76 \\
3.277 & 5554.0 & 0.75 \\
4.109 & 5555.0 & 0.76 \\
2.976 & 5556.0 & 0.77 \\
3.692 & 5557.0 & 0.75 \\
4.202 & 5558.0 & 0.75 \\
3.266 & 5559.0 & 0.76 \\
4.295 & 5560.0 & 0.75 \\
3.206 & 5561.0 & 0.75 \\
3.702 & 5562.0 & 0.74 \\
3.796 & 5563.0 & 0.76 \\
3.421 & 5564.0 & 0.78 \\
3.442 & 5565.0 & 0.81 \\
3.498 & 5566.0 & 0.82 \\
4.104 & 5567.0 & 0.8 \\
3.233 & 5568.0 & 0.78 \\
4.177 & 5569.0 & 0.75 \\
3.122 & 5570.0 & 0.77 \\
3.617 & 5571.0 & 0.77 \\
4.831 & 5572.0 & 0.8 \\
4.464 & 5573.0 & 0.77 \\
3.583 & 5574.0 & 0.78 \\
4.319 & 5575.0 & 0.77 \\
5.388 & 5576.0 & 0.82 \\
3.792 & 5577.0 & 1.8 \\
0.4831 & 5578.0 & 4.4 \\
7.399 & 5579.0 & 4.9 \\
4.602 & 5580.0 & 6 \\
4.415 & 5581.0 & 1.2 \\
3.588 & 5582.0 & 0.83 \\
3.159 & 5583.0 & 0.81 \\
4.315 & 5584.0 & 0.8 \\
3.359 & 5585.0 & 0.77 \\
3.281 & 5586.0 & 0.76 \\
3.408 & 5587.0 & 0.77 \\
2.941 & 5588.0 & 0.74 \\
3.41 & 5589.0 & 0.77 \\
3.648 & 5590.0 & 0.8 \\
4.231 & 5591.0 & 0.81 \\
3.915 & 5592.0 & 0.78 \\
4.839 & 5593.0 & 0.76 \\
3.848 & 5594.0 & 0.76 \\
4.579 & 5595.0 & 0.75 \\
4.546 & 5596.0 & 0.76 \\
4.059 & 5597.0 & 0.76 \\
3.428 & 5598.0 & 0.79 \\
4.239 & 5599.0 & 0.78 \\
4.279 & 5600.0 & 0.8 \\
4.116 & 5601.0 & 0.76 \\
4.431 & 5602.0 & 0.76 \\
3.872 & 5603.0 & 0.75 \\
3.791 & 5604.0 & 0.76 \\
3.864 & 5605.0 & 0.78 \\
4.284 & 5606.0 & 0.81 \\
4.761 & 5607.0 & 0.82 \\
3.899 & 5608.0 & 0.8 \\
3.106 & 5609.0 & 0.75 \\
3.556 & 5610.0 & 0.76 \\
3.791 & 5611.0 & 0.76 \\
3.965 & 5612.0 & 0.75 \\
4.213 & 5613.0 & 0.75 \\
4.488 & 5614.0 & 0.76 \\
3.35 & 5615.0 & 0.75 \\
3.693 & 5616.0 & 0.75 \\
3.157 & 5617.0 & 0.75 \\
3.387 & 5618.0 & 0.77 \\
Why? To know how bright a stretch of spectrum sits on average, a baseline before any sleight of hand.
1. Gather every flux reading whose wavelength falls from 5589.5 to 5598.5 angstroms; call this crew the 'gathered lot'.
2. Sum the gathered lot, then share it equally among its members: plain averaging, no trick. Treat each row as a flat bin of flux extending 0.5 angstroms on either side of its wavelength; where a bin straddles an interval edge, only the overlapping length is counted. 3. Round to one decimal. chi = 4.1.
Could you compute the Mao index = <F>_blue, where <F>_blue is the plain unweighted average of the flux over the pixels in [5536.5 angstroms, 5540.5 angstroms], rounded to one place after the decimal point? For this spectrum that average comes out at 4.1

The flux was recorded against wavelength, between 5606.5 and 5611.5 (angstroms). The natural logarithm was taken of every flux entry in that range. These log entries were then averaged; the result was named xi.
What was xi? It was 1.33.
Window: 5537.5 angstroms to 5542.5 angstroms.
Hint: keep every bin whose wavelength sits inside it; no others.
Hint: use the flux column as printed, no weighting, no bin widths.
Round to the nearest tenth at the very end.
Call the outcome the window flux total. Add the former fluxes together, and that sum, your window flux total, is 21.2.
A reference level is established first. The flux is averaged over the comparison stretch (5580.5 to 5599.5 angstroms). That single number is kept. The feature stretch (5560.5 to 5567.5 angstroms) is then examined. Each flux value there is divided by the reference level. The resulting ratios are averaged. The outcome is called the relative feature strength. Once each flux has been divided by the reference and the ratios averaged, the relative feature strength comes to 0.93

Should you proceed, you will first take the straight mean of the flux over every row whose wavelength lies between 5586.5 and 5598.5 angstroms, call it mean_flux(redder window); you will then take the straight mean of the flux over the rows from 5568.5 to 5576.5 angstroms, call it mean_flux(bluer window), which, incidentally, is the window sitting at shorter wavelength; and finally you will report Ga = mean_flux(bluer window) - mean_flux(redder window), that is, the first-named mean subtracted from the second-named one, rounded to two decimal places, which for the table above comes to 0.28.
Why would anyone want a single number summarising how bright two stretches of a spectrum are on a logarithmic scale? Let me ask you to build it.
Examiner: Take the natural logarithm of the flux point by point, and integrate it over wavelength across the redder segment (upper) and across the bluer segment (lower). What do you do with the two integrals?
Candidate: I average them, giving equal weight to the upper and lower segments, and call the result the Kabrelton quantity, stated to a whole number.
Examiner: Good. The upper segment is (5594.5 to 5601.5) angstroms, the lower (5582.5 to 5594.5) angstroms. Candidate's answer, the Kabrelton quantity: 13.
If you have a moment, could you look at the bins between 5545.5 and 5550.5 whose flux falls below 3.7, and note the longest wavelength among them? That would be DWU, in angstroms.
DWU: 5550.0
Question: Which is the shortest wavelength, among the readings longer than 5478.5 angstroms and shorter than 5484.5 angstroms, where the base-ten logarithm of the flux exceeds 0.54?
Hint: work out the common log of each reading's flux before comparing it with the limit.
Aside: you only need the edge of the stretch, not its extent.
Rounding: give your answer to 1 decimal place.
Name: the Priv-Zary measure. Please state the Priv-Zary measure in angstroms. 5481.0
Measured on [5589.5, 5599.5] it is 5590.0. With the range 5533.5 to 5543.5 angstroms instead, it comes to 5534.0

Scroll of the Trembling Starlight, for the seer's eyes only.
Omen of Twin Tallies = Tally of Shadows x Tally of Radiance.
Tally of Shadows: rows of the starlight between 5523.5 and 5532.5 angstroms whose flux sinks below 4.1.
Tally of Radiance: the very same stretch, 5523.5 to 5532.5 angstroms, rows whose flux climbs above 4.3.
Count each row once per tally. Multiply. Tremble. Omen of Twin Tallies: 18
